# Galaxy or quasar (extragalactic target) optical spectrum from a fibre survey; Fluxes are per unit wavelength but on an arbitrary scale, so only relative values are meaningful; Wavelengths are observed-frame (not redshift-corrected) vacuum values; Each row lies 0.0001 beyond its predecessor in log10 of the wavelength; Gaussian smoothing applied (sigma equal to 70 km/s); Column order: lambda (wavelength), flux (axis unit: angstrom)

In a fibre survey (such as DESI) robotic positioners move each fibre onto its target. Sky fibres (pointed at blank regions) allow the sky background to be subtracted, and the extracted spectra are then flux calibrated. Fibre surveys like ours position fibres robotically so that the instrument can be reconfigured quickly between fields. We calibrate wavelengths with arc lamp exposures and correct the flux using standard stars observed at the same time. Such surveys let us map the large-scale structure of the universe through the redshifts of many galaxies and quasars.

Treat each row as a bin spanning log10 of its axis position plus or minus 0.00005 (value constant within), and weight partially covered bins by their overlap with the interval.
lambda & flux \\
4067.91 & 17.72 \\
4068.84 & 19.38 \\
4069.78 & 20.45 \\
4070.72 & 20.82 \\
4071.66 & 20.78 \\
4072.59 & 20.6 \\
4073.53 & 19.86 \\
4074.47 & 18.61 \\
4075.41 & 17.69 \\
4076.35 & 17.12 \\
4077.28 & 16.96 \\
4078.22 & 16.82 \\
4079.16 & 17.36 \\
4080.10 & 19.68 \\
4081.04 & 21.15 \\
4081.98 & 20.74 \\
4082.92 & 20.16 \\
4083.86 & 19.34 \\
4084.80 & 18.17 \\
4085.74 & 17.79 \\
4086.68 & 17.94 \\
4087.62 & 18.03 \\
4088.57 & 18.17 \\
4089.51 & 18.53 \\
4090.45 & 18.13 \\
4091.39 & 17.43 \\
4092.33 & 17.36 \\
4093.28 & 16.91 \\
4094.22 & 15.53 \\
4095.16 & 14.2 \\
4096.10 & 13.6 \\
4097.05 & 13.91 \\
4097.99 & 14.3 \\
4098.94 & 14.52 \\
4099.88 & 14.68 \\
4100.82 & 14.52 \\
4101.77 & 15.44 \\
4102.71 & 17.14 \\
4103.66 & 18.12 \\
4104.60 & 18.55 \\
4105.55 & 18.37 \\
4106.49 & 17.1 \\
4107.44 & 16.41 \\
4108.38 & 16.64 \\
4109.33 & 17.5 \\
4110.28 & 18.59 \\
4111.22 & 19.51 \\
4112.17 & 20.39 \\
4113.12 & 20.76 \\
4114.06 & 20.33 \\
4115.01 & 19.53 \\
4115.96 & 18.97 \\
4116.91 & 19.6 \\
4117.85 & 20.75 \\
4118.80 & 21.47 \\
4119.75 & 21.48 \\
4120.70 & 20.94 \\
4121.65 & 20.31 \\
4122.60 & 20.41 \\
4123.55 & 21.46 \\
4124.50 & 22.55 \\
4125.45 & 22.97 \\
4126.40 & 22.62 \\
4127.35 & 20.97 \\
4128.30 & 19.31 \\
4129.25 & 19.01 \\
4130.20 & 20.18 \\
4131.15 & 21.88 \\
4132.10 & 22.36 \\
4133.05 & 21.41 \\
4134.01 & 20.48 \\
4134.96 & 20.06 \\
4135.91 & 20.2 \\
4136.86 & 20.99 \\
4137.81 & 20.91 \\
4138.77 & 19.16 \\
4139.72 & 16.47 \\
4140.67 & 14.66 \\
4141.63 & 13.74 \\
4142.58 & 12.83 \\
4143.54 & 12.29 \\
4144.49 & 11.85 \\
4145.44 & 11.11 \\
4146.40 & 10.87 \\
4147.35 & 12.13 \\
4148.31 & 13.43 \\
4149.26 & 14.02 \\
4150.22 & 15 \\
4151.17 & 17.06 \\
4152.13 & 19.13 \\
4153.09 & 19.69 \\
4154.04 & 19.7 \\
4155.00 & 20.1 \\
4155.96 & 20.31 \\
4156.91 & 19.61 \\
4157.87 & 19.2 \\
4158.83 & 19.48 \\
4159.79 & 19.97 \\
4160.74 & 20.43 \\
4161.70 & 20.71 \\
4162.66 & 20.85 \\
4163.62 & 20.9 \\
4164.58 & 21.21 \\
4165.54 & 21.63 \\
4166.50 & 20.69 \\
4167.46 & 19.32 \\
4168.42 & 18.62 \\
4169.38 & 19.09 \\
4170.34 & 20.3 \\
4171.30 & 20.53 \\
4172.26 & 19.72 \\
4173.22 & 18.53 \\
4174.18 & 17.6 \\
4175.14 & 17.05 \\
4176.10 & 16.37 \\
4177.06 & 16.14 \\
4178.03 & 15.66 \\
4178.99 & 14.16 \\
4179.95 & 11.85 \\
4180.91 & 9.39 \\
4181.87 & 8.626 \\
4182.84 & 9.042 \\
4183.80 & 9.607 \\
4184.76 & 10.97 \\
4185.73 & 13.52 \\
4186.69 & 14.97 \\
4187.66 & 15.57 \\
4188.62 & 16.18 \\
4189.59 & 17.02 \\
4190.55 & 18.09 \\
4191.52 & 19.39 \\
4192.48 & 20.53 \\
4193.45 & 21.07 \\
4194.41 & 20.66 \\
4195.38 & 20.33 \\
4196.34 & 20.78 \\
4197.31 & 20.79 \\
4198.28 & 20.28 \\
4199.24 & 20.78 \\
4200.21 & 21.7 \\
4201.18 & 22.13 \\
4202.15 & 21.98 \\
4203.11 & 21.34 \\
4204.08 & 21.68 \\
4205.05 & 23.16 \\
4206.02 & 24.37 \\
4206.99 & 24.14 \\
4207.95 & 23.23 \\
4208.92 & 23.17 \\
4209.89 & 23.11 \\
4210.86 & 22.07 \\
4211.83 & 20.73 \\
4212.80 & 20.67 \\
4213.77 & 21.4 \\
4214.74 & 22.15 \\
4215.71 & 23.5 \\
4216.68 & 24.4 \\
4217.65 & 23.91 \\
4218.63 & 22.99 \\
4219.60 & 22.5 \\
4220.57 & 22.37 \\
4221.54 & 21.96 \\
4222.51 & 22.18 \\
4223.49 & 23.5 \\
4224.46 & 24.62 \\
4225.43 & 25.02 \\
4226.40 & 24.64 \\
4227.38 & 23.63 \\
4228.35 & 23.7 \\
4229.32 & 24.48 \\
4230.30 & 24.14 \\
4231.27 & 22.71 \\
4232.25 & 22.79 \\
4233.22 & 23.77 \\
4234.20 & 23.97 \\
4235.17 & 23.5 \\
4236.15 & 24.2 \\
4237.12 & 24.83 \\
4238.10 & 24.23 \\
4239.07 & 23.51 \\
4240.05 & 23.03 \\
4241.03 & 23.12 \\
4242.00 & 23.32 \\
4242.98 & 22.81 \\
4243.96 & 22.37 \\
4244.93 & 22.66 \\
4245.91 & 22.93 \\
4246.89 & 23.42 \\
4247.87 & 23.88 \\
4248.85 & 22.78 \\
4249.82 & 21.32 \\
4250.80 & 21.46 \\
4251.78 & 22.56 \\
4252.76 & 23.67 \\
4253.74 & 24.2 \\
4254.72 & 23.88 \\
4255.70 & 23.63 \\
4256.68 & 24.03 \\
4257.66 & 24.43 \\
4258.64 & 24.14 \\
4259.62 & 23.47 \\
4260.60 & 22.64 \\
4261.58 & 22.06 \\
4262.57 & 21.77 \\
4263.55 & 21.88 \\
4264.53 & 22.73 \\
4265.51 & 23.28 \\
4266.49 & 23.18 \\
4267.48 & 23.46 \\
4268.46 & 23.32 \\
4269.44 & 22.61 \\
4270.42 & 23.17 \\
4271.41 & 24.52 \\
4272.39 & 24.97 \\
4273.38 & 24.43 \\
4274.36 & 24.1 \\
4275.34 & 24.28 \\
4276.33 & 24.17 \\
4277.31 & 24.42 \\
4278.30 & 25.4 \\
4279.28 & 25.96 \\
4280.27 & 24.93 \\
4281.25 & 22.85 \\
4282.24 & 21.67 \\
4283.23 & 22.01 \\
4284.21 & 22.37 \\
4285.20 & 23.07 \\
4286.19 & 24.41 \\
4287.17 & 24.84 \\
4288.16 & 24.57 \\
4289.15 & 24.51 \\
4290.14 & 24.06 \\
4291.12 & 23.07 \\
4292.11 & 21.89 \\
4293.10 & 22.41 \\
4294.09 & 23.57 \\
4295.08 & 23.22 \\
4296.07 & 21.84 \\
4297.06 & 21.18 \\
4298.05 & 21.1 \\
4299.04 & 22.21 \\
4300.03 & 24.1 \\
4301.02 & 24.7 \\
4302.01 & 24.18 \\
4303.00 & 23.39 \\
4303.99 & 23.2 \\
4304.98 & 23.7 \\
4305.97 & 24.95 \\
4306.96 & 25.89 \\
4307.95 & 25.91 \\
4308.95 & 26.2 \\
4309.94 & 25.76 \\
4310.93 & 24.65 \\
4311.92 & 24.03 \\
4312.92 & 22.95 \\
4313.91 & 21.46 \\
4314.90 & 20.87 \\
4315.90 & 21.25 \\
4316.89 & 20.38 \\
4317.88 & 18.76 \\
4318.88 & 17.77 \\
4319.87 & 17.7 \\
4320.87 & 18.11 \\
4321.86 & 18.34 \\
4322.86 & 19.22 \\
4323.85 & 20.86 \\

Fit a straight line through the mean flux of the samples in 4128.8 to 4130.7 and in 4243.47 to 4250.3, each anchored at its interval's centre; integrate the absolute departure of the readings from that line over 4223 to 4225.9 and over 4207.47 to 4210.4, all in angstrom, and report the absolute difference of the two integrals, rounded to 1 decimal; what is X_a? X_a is 2.3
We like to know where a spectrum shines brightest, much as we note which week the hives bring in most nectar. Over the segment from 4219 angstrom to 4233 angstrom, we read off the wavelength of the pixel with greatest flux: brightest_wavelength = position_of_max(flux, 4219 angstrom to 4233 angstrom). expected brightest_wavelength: 4225.43 angstrom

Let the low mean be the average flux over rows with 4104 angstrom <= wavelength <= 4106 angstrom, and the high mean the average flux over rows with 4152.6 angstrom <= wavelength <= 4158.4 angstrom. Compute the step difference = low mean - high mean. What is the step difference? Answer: -1.3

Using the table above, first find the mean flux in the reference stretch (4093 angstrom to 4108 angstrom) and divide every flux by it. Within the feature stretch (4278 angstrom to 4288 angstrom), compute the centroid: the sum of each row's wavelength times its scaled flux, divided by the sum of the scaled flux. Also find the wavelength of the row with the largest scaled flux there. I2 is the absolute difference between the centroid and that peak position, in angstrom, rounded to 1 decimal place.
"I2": 3.4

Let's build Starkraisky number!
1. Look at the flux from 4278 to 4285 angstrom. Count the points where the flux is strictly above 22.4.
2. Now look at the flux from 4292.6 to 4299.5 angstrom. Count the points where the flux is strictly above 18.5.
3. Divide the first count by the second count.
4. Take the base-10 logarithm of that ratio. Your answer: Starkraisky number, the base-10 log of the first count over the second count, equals -0.24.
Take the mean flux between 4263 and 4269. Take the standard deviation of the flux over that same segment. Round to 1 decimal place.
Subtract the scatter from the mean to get 22.4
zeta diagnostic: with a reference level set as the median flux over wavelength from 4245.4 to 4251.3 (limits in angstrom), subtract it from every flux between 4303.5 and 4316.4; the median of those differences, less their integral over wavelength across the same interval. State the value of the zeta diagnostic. -12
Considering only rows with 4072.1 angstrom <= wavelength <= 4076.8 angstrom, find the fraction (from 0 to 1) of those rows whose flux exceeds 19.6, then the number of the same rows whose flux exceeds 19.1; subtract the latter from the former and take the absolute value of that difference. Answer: 2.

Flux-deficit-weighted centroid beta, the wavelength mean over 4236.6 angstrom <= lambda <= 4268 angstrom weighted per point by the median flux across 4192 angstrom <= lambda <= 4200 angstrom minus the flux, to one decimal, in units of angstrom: 4251.7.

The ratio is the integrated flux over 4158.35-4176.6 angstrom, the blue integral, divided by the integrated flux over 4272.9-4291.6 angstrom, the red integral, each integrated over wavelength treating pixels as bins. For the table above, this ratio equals 0.80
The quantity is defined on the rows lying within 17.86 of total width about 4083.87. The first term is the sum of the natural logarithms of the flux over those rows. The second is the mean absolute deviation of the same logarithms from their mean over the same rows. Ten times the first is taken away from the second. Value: -552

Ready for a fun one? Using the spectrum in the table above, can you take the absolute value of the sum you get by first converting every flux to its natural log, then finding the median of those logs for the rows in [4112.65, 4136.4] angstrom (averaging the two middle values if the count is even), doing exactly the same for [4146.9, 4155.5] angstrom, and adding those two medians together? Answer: 5.87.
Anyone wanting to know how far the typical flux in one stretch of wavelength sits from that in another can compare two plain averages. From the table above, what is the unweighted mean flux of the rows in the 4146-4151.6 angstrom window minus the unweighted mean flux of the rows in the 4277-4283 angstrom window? -10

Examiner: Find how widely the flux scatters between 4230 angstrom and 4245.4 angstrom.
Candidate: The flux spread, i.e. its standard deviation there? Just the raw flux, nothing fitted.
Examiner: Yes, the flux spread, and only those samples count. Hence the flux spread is 0.7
